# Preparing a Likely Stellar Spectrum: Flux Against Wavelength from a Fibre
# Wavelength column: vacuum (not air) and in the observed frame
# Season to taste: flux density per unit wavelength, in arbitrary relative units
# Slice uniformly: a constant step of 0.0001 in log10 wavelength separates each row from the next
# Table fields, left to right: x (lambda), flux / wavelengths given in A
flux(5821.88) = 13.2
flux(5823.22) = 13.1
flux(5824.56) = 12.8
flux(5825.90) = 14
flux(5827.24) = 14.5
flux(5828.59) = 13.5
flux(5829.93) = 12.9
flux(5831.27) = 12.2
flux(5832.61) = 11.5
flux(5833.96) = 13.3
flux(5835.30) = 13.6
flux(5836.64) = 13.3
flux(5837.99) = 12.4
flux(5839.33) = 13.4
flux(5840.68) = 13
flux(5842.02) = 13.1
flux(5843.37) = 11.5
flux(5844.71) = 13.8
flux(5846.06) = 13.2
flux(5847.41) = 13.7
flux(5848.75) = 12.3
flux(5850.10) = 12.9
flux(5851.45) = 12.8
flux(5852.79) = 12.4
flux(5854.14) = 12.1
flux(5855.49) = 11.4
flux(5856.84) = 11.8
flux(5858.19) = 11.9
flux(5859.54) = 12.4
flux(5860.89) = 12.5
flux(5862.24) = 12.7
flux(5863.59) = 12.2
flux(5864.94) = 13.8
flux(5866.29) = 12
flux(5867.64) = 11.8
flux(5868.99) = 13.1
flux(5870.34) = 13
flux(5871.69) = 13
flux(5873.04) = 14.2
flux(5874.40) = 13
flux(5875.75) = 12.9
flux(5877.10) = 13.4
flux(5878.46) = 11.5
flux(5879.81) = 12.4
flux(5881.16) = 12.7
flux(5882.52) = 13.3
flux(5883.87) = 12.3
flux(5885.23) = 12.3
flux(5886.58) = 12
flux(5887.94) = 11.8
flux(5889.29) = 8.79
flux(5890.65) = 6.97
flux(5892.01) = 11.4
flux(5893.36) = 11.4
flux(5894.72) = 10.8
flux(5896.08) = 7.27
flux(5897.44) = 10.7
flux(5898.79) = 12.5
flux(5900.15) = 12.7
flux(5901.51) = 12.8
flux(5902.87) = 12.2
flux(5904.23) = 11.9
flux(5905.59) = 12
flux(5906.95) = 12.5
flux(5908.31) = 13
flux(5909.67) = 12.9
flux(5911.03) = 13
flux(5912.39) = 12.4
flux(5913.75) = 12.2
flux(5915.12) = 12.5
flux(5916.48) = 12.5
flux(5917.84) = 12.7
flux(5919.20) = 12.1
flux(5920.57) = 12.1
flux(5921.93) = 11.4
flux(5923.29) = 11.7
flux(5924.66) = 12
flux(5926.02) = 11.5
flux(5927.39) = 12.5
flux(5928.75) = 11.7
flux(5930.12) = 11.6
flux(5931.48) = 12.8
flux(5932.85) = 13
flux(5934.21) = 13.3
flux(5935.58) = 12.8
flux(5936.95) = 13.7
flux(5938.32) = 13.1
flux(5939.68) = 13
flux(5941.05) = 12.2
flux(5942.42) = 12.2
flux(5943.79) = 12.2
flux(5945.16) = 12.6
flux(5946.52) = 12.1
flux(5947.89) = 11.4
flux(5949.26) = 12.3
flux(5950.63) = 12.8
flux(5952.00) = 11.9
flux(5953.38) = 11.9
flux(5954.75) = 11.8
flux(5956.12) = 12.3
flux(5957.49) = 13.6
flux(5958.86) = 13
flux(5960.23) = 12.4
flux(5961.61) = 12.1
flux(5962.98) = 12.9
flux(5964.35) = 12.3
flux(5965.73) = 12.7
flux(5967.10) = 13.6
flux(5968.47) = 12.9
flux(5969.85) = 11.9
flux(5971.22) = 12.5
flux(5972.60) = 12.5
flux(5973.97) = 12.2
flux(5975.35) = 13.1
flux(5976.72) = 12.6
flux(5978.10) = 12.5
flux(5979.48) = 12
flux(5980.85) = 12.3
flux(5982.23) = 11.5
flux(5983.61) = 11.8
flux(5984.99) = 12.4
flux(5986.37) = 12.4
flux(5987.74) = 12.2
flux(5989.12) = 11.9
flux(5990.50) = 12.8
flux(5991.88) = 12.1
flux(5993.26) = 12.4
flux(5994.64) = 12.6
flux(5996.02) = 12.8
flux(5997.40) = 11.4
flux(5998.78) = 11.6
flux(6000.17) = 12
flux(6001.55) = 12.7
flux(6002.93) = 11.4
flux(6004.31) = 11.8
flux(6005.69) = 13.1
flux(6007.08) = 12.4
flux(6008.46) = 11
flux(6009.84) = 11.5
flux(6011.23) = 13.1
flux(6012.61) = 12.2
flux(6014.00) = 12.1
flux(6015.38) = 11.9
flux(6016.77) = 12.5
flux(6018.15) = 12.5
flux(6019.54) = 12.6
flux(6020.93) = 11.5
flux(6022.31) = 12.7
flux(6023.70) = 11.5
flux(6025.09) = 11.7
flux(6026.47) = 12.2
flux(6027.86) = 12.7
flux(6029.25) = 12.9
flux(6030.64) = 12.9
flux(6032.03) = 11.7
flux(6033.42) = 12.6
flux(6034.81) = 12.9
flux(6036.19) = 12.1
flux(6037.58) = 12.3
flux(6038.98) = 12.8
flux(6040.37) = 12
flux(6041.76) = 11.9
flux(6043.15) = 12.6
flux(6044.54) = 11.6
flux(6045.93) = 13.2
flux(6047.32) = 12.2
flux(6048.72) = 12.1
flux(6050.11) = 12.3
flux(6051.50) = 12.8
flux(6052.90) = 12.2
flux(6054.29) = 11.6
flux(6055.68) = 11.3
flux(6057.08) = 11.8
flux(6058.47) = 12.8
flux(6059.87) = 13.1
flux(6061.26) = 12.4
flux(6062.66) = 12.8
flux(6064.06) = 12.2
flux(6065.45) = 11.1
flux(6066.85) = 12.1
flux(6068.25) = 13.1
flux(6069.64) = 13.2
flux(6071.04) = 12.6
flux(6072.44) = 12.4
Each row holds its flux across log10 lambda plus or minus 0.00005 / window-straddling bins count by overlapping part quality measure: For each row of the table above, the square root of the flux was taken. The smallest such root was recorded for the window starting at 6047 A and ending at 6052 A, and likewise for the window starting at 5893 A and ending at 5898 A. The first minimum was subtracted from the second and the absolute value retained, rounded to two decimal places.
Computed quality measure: 0.78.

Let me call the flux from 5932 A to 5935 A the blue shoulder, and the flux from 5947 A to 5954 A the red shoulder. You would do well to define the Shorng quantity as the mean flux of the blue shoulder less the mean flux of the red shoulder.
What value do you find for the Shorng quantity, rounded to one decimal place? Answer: 1.1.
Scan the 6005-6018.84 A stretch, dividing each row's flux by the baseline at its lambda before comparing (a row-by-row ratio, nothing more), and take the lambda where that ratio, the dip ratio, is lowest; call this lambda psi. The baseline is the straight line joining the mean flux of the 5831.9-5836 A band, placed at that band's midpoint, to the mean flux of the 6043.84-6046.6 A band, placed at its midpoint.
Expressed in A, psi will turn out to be 6008.46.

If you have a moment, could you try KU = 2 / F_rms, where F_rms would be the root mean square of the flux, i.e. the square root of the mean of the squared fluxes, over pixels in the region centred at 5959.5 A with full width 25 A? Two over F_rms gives 0.160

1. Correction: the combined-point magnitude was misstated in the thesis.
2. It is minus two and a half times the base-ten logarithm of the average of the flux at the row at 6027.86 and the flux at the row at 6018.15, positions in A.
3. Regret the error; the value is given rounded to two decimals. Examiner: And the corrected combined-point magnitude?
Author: -2.75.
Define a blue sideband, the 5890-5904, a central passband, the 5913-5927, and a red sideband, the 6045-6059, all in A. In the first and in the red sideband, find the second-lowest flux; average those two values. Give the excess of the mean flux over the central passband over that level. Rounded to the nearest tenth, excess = 2.6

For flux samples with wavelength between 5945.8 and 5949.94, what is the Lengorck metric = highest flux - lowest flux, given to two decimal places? 0.90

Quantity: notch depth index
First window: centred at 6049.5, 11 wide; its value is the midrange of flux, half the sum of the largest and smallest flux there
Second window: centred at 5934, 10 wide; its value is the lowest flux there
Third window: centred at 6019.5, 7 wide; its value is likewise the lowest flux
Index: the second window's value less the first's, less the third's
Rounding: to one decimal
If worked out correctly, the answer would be -12.3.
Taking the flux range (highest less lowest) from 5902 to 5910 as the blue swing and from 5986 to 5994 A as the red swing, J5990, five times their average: 5.0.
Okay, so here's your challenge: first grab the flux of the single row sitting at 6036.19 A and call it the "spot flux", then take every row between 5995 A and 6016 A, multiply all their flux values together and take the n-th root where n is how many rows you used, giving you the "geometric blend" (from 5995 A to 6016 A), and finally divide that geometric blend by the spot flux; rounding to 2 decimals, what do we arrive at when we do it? 1.00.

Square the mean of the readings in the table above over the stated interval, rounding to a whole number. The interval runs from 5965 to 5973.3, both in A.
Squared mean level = 161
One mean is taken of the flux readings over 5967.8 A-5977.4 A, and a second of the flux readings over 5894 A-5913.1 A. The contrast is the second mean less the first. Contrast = -0.62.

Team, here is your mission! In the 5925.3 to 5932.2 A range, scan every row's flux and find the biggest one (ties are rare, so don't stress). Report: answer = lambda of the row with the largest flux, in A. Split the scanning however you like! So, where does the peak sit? 5931.48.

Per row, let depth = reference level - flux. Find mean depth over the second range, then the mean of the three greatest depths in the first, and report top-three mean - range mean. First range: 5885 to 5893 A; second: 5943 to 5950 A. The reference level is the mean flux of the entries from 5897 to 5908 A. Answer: 3.1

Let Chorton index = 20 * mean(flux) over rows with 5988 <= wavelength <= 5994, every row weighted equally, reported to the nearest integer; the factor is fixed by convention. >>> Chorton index 246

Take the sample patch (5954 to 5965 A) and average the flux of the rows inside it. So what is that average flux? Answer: 12.55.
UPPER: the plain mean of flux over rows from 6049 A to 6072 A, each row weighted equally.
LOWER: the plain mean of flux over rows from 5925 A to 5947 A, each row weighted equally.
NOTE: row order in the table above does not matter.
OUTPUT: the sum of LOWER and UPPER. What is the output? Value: 24.9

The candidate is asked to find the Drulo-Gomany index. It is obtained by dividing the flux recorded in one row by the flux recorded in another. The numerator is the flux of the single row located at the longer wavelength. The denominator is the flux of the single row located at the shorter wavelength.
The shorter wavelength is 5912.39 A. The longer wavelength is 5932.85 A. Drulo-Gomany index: 1.05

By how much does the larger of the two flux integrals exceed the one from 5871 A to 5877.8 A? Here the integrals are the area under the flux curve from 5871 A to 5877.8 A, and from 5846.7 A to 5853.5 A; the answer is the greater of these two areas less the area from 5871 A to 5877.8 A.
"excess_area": 0.0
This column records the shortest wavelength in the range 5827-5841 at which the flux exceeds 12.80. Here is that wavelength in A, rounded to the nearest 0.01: 5827.24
